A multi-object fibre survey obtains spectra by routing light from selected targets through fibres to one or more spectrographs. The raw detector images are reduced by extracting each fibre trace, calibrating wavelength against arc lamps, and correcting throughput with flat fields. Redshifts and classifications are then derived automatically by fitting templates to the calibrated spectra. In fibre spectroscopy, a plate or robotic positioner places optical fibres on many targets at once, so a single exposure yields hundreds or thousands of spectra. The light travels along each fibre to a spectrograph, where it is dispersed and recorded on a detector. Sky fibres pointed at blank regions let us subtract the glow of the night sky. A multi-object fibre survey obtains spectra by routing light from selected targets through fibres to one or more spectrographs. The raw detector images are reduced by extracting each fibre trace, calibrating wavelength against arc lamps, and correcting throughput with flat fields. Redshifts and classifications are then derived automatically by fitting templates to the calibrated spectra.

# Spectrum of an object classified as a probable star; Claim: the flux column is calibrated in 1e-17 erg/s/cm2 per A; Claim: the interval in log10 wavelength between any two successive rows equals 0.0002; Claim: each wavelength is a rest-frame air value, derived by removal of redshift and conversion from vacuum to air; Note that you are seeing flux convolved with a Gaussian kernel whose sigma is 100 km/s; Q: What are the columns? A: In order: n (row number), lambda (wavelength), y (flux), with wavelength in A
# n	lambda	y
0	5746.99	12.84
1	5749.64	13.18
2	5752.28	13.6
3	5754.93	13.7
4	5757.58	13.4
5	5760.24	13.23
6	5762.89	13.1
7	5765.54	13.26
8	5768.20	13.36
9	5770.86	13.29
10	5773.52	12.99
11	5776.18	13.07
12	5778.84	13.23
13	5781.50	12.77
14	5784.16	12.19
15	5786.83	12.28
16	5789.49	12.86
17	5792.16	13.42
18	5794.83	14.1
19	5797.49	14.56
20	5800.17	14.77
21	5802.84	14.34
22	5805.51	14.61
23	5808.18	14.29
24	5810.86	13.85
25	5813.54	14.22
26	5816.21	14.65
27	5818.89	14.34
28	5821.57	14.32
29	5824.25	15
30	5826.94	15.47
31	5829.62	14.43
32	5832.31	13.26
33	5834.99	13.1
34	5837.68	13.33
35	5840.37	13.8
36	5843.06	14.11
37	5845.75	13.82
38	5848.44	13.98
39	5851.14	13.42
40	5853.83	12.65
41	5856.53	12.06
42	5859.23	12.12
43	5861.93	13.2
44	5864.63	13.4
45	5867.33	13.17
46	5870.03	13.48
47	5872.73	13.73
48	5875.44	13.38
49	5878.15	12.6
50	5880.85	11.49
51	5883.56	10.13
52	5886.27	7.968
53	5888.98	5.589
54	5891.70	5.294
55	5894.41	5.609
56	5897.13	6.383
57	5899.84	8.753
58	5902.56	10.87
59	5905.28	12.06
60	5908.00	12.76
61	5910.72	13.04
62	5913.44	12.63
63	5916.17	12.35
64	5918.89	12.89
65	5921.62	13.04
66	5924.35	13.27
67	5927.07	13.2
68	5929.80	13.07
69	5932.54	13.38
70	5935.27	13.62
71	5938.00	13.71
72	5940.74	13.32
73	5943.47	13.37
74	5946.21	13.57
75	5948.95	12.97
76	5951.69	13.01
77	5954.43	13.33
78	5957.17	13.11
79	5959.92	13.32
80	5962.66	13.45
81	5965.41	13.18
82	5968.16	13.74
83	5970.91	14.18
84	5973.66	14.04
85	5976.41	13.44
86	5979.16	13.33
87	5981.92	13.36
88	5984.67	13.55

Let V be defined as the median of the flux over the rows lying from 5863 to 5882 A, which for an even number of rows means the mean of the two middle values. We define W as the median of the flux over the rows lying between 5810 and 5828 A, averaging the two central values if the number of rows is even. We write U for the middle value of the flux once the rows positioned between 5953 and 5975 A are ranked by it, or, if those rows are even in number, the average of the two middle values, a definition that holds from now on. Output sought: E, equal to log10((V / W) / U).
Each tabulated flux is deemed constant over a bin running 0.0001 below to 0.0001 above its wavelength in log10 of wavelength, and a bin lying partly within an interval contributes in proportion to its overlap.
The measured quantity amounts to -1.16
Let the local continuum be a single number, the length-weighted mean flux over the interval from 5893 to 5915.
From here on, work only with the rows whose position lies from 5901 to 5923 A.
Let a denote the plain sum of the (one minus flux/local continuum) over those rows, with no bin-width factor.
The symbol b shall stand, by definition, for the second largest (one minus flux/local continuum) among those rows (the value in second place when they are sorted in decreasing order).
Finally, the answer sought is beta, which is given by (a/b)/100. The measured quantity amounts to 0.098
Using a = -1.7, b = -0.17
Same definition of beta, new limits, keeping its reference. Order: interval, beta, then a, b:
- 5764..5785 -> 0.088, -2.1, -0.24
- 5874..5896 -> 0.022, 1.0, 0.46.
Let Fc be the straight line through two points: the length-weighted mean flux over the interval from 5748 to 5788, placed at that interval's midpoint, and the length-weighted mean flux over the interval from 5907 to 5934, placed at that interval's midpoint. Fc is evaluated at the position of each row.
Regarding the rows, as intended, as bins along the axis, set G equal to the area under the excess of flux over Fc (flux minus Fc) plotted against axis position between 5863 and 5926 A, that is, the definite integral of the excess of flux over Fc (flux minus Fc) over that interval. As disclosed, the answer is -122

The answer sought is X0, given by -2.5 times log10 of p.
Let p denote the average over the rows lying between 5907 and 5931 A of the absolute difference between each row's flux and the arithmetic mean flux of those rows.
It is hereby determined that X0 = 1.6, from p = 0.23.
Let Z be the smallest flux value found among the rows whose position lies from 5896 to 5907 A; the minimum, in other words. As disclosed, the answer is 6.383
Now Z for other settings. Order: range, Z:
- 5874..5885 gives 10.13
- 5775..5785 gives 12.19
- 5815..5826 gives 14.32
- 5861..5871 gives 13.17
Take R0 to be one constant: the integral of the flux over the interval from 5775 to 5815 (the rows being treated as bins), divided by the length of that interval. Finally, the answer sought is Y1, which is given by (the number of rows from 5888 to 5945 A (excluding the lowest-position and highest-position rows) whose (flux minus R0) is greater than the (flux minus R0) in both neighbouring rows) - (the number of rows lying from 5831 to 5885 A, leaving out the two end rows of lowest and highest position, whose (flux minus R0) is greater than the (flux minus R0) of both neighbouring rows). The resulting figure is -1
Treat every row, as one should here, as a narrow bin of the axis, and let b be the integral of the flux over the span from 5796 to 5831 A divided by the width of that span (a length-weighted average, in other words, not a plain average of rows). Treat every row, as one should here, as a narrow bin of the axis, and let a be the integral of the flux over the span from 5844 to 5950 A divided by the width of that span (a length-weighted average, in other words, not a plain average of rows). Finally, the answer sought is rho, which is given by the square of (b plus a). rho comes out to 700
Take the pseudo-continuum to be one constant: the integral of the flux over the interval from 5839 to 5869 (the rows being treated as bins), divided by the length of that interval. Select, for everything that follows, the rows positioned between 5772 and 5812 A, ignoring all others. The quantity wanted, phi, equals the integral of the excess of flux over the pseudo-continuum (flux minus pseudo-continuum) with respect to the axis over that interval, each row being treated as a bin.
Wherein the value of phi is 12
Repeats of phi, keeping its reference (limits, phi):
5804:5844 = 37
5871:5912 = -133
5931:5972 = 7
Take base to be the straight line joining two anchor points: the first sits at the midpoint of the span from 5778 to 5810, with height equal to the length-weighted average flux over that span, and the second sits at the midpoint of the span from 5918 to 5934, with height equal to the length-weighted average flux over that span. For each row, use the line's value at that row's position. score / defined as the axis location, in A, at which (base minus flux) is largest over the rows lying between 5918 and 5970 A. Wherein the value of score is 5918.89 A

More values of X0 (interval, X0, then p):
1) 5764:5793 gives 1.2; 0.33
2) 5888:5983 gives -0.6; 1.75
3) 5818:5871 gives 0.4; 0.67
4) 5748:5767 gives 1.8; 0.18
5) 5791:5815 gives 1.3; 0.30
